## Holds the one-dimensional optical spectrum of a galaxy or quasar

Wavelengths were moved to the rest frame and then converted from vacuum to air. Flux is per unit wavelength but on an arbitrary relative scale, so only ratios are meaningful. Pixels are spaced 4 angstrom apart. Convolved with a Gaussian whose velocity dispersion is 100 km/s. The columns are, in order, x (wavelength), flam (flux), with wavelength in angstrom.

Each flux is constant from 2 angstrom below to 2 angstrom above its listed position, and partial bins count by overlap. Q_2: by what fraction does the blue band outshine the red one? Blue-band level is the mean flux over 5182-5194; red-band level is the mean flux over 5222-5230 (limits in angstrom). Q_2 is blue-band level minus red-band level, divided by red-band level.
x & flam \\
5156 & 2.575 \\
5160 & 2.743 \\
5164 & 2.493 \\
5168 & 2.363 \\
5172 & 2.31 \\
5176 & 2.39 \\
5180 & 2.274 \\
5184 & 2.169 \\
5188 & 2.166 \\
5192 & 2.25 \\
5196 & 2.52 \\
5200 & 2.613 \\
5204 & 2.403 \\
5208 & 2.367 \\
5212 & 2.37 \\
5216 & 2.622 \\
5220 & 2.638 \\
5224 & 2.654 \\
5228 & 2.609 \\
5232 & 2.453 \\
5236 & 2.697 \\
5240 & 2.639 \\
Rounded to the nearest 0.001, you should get -0.166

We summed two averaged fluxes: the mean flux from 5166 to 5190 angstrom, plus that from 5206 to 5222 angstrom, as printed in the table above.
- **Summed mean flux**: 4.78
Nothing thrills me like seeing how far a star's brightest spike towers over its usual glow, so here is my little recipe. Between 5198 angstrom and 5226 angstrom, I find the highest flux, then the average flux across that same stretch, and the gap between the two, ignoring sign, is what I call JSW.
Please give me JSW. 0.13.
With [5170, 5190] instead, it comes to 0.13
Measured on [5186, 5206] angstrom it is 0.22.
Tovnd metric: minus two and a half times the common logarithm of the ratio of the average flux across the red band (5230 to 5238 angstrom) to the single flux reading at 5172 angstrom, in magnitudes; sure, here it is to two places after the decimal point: -0.12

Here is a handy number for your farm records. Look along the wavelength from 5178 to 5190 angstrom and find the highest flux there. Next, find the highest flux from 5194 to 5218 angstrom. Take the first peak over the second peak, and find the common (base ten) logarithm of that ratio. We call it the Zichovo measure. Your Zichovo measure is -0.06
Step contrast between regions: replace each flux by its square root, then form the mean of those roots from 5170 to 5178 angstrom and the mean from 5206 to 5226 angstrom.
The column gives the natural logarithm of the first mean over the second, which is -0.037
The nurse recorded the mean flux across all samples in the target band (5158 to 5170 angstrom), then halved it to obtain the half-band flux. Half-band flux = 1.27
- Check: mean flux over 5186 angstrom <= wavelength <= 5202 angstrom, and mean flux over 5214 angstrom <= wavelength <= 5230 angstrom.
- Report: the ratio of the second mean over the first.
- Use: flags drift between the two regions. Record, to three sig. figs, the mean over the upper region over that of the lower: 1.10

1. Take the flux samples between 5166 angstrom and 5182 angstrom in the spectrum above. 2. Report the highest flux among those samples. 2.39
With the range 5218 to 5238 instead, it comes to 2.697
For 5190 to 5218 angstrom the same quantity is 2.622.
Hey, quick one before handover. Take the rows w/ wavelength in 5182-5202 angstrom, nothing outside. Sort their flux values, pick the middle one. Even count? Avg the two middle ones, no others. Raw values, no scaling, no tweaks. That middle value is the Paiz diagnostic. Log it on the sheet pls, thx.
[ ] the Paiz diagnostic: 2.25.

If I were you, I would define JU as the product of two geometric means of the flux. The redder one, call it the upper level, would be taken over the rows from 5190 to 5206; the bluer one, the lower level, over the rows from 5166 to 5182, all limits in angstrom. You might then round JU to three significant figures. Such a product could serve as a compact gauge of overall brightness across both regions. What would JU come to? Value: 5.70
